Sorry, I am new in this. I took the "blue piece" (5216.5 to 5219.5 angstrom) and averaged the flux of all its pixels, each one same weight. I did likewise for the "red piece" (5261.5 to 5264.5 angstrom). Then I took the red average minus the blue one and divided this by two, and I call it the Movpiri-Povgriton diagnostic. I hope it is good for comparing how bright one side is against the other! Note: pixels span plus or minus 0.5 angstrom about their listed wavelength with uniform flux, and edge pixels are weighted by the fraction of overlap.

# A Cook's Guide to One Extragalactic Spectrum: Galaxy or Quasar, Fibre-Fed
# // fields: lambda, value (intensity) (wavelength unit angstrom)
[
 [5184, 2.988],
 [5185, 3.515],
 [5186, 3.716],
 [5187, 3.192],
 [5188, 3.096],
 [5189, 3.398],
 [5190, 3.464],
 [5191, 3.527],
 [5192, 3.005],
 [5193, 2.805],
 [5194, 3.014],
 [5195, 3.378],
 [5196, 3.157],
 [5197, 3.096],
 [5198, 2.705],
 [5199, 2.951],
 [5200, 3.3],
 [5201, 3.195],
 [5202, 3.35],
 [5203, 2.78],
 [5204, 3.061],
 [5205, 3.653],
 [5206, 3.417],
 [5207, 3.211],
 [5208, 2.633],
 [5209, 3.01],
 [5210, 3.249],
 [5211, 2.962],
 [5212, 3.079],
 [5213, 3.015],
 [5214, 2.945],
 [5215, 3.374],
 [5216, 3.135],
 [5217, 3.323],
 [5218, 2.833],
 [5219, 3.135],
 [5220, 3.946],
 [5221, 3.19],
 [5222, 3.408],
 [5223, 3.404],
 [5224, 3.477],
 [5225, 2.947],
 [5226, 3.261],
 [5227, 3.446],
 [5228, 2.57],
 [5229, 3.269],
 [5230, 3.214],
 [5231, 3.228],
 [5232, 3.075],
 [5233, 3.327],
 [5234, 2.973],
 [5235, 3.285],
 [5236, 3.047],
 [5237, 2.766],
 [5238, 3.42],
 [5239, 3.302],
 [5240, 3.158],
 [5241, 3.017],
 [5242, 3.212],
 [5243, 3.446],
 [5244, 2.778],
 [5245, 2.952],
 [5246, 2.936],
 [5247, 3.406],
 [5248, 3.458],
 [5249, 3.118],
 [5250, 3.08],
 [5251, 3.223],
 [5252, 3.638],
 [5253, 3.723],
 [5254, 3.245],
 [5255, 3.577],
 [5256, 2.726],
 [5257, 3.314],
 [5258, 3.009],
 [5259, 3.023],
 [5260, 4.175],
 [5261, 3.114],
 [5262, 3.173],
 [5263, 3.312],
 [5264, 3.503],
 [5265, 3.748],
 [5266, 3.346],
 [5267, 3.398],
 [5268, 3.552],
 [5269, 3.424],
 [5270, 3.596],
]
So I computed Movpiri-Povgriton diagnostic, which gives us 0.12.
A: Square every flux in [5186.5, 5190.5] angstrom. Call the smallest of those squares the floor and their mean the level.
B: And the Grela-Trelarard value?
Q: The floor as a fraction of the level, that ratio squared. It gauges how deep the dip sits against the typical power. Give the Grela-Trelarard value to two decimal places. 0.78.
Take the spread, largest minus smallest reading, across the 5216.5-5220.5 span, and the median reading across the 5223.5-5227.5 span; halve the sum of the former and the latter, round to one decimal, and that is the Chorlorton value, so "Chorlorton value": 2.2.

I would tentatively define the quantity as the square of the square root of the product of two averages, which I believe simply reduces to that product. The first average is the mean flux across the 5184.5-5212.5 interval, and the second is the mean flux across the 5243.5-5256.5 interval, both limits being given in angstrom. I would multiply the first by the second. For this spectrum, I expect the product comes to 10.2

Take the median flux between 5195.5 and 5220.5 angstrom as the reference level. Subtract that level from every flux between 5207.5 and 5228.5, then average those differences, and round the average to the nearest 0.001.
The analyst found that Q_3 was 0.024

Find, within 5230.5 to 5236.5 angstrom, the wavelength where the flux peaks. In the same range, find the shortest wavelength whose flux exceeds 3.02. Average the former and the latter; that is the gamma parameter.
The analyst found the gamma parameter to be 5232.0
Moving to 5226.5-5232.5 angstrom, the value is 5227.0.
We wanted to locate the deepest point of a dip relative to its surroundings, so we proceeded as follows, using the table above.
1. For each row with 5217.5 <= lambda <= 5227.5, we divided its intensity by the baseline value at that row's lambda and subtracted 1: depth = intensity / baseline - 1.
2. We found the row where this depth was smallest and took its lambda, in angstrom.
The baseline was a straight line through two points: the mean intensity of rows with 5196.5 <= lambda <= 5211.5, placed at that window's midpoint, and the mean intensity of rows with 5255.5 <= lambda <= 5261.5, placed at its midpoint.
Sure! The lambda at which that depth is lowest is 5218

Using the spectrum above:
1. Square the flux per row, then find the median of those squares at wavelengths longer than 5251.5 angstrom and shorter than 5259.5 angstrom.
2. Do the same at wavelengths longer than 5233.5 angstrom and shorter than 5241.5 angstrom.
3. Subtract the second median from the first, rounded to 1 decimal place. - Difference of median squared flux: 1.1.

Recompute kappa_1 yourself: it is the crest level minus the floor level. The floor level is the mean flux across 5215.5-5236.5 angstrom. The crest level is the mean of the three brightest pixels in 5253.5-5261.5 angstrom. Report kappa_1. 0.5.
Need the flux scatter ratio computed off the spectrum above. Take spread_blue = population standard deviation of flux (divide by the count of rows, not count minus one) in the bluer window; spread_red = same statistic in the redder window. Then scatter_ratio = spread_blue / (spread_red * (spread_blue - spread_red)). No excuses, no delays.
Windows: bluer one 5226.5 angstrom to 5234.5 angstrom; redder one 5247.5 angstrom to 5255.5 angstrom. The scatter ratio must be 50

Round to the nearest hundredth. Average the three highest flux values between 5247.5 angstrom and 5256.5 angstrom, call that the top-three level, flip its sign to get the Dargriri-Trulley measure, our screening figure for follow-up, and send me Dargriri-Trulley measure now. -3.65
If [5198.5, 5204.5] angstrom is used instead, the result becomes -3.28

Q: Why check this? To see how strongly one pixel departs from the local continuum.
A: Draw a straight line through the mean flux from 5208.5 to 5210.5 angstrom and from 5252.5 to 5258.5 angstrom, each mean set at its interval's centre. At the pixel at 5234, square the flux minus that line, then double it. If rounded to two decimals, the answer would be 0.10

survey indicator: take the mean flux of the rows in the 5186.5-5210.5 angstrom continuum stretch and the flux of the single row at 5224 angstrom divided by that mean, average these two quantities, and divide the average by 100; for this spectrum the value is 0.0213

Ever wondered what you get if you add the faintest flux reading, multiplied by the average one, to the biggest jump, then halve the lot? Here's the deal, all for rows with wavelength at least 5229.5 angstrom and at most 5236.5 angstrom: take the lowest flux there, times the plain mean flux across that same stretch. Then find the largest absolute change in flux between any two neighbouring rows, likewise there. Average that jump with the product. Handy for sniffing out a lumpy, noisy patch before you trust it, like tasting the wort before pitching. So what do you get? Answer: 4.88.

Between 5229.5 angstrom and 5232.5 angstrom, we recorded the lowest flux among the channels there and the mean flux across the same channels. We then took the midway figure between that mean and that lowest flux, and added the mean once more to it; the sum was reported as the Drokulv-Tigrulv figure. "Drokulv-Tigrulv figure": 6.30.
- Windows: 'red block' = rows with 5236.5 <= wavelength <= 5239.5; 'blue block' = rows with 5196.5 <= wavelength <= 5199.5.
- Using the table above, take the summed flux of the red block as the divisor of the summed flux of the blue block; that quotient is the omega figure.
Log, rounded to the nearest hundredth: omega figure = 0.92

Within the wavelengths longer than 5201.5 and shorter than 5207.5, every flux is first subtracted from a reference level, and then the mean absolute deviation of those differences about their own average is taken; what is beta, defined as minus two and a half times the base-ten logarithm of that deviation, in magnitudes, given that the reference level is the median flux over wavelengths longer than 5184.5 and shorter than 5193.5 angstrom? 1.6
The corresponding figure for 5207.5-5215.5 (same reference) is 2.1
